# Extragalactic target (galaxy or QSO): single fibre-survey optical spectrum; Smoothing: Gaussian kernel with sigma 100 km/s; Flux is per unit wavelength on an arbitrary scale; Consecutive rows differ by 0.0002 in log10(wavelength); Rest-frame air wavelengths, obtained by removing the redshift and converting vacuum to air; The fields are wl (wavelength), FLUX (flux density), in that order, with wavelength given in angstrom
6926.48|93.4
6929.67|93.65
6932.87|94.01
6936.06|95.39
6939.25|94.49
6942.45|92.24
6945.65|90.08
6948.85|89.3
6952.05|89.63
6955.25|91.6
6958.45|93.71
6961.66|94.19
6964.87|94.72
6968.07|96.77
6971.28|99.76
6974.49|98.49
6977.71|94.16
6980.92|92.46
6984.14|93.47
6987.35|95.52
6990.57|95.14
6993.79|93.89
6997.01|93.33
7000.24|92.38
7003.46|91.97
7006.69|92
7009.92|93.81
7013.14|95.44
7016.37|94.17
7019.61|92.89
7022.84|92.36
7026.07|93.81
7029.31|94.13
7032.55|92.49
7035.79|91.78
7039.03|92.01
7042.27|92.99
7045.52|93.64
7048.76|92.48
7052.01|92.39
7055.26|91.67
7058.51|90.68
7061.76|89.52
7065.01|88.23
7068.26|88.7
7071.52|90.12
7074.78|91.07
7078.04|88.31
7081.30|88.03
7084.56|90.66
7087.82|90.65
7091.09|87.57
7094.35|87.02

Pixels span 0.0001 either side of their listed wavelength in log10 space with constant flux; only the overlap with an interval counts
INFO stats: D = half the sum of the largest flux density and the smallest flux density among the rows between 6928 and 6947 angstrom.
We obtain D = 92.7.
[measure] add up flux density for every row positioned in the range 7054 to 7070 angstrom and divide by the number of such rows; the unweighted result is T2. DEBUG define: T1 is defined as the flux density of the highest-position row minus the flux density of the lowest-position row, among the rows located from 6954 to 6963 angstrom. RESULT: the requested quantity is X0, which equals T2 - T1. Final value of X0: 87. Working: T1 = 3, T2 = 89.8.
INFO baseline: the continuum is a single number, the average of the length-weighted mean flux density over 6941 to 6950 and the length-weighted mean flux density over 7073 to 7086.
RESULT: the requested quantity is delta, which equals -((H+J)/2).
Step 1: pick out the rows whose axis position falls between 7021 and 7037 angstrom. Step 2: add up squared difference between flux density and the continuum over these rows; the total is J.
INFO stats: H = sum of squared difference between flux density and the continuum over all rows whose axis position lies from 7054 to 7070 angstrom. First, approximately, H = 8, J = 46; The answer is -27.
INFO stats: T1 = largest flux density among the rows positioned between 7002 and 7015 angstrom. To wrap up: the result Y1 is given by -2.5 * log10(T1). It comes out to -4.949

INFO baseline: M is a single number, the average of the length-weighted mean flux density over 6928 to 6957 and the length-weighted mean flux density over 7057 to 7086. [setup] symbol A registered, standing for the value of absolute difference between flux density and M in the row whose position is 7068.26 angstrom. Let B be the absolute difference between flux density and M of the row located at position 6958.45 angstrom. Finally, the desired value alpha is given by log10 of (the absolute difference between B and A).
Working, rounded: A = 2.2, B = 2.8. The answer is -0.18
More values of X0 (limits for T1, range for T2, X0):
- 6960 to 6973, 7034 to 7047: 87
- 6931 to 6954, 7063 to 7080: 94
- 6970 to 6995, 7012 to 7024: 100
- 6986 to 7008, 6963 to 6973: 101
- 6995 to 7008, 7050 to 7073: 92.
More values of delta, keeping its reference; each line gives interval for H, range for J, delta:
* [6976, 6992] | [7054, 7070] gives -50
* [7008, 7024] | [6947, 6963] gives -54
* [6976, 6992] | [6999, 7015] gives -74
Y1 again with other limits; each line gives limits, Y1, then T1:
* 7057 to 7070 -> -4.894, 90.68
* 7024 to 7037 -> -4.934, 94.13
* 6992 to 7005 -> -4.932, 93.89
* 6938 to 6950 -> -4.938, 94.49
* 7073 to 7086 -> -4.898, 91.07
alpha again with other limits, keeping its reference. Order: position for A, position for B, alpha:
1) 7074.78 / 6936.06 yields 0.64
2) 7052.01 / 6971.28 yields 0.87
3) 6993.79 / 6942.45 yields 0.22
